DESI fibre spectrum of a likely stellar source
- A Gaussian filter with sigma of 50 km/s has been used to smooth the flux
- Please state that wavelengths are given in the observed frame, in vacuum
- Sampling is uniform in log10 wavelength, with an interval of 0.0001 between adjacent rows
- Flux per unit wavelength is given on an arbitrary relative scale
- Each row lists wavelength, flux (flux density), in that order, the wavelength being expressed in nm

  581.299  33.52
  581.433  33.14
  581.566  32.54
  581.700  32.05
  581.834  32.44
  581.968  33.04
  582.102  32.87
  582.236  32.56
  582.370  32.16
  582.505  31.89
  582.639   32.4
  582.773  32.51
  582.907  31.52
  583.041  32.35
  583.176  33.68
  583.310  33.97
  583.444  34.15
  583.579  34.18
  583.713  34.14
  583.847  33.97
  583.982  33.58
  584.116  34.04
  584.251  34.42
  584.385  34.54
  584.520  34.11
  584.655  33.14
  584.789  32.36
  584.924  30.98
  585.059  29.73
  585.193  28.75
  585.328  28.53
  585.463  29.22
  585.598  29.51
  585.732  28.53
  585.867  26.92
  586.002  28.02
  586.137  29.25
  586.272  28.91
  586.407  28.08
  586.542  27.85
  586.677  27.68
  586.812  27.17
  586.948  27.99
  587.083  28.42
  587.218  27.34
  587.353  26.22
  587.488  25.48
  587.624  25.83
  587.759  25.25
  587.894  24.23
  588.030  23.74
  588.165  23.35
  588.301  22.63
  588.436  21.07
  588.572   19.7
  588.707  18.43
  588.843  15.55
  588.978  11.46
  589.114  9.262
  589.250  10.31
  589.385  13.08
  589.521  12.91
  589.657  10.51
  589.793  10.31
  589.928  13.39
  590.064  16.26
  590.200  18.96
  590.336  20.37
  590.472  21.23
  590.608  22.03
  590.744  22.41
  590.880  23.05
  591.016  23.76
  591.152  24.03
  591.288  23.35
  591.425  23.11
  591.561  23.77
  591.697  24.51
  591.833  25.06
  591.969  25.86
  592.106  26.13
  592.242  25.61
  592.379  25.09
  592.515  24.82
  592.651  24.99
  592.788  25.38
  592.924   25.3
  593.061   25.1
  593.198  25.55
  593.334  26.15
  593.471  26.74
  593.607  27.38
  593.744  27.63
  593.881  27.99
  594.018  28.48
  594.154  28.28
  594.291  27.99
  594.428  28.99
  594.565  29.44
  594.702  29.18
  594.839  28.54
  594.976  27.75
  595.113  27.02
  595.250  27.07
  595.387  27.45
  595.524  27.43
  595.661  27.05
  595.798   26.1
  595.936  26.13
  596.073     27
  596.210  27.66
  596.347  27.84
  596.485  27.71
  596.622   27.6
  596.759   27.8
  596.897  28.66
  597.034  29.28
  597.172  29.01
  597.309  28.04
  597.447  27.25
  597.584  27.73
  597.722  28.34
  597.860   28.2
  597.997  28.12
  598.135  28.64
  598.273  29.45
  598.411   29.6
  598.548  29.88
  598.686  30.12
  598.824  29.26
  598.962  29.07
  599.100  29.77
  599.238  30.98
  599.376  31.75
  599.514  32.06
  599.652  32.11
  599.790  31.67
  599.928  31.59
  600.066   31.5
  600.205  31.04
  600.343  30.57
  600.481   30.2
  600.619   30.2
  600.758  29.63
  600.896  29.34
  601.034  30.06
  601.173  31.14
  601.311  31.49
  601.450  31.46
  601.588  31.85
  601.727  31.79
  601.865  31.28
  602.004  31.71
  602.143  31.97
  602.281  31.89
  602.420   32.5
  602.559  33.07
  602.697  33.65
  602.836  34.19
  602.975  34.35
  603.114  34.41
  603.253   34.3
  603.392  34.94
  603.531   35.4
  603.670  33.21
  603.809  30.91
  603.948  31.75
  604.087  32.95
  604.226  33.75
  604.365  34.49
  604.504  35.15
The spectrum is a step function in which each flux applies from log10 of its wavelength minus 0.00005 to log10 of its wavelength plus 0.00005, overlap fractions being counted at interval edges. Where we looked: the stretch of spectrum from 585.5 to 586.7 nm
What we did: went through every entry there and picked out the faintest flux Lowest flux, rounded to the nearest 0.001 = 26.920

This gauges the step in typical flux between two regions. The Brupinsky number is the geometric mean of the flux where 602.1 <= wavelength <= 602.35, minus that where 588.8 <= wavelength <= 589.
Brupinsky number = 19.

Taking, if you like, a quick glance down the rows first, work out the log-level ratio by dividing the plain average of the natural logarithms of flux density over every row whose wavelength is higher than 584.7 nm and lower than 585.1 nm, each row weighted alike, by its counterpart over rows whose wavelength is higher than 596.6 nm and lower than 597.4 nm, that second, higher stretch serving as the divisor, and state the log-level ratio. 1.03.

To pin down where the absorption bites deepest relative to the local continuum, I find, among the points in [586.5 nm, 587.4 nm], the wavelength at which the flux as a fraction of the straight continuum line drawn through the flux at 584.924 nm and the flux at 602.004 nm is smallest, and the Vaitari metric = 587.353 nm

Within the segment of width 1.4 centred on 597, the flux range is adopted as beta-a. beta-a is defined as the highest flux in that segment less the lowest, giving 2.0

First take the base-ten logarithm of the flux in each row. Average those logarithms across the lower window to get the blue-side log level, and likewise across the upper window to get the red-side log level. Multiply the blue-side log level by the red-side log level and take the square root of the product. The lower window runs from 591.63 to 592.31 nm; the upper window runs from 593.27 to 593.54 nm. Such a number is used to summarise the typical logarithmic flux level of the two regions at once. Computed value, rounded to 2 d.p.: 1.41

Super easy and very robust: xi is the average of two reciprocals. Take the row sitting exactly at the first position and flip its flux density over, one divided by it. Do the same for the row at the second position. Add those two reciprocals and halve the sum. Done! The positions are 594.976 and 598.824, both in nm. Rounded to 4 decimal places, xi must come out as 0.0351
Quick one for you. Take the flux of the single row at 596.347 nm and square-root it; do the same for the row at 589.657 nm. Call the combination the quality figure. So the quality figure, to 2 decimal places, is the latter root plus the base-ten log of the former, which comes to 3.96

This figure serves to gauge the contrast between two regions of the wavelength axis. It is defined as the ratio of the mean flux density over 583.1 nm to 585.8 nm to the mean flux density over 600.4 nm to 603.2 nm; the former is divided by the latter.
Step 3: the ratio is 1.01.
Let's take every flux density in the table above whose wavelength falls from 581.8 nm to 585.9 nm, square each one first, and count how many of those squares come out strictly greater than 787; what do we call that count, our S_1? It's 30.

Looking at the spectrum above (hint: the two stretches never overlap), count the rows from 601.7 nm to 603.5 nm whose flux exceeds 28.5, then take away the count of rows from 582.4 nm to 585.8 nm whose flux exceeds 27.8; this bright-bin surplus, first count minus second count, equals -12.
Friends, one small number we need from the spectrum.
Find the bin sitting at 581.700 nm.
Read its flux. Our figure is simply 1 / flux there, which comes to 0.031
